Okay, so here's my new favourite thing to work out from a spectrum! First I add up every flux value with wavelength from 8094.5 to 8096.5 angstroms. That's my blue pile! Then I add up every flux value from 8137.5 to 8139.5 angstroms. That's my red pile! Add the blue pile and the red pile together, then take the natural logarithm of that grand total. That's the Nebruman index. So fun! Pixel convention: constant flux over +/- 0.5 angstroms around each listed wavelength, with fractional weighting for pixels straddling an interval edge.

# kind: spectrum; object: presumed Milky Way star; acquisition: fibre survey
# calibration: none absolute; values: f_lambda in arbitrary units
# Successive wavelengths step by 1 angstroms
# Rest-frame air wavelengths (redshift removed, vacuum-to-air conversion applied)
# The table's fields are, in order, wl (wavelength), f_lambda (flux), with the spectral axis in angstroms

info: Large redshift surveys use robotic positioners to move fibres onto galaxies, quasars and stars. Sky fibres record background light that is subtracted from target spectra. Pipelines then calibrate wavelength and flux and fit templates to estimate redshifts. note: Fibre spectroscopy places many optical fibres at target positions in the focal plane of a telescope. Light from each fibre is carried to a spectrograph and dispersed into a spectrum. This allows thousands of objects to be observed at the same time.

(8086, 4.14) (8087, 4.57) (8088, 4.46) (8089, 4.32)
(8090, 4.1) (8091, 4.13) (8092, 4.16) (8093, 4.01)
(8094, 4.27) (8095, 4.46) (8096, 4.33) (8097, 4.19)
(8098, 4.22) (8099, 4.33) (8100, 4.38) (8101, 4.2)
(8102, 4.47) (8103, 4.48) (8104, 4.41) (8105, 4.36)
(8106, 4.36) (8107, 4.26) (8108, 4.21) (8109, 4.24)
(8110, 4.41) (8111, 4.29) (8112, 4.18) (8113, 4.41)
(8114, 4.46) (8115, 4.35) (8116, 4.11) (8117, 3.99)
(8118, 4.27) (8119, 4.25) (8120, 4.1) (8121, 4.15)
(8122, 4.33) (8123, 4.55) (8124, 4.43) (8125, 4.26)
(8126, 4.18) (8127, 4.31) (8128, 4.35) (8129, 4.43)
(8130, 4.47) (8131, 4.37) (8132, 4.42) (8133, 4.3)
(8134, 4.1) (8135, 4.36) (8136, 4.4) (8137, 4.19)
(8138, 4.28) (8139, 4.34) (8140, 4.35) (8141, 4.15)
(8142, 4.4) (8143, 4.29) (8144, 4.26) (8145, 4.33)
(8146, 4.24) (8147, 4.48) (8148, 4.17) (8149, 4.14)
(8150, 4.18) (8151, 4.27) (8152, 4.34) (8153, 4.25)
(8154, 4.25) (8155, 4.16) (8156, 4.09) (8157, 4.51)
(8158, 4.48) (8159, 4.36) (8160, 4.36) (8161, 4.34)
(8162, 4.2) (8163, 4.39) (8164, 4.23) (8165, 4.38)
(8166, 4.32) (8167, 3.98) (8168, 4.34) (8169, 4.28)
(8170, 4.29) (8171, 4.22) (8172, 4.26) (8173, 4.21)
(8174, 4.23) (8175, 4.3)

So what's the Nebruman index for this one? 2.857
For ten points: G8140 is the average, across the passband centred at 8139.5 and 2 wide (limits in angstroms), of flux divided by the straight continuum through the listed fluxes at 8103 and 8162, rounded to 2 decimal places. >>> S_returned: 1.01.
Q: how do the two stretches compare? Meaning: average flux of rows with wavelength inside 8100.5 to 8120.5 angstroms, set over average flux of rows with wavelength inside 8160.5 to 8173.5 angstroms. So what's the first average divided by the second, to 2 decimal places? 1.01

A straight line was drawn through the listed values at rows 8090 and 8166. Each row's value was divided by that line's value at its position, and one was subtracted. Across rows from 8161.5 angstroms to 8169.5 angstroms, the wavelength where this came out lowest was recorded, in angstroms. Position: 8167 angstroms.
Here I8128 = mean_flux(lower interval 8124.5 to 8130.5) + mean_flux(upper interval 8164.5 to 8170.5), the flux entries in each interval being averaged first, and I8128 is 8.60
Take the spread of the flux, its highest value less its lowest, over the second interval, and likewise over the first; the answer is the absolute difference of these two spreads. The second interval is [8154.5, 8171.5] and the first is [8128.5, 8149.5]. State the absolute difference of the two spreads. 0.15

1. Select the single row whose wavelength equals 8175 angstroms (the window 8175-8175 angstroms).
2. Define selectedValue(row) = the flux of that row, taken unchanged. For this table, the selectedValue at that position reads 4.3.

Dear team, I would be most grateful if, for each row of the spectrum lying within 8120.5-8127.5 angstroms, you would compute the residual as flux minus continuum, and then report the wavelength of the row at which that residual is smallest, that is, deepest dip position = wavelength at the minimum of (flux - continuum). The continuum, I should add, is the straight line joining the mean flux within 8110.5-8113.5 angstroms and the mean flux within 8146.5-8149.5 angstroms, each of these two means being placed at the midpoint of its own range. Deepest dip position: 8121 angstroms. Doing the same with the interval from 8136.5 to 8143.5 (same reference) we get 8141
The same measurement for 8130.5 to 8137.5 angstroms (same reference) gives 8134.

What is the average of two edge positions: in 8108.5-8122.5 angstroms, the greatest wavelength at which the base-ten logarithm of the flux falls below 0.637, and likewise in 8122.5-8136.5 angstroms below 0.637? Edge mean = 8128.0 angstroms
